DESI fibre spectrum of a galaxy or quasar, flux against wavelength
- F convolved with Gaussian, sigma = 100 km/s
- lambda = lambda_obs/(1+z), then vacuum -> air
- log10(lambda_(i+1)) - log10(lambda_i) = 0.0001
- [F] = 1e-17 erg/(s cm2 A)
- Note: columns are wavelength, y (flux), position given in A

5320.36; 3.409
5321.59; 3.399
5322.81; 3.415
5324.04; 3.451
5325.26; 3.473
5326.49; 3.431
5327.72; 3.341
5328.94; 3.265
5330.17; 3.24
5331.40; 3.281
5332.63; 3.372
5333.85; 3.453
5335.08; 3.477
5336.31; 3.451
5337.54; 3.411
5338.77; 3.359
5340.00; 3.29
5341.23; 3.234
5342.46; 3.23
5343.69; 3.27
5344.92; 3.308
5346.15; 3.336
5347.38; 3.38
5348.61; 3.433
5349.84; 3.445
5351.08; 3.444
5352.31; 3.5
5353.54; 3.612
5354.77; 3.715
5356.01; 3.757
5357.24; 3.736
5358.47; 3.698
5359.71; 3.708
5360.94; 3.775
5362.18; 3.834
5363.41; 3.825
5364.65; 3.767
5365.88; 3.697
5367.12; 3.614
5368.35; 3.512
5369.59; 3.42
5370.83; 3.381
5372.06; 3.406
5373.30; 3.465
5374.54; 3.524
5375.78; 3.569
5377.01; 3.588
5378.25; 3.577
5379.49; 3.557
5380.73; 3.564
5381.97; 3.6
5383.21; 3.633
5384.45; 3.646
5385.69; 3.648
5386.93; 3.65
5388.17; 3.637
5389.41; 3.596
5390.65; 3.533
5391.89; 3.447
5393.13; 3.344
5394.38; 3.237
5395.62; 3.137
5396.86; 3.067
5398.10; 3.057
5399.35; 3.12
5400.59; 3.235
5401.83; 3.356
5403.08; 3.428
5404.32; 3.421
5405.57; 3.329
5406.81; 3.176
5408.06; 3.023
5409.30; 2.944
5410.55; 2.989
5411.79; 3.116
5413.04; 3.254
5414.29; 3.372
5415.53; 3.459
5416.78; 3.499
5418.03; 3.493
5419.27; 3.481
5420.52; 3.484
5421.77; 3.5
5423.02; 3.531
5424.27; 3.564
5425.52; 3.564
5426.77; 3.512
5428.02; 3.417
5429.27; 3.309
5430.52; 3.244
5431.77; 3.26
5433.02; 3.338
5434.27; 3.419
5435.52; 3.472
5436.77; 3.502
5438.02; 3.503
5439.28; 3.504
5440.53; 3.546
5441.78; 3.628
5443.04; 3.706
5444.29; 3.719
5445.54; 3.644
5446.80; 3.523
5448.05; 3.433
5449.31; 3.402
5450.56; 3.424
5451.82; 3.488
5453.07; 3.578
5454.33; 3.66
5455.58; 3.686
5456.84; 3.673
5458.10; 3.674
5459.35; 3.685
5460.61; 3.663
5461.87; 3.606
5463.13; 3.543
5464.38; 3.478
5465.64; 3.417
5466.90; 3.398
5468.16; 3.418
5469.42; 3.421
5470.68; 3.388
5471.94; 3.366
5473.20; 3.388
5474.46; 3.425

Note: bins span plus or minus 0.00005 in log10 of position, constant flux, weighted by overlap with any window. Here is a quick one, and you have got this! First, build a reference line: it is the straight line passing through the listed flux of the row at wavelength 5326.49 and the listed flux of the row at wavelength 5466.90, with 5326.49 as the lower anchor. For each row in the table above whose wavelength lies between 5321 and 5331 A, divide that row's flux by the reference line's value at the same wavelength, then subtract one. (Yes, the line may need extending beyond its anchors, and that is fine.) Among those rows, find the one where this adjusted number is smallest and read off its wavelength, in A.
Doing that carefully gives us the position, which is 5330.17 A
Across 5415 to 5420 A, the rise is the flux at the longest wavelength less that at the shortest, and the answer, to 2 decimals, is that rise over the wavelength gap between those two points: 0.01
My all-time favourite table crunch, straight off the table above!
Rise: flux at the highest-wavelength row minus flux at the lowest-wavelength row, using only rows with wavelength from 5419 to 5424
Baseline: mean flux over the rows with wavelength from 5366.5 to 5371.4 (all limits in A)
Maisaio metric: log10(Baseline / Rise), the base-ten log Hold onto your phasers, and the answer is 1.8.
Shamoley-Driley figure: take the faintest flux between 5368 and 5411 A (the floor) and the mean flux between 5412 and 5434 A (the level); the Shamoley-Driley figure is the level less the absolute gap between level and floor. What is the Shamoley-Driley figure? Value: 2.94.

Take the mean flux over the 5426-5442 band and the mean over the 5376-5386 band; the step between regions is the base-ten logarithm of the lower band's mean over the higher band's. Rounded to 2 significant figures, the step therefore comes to 0.021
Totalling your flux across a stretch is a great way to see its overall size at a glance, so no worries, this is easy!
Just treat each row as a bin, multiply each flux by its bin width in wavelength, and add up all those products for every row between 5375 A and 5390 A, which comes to 54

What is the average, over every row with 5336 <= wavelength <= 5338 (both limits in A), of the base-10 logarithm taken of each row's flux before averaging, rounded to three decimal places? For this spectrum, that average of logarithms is 0.535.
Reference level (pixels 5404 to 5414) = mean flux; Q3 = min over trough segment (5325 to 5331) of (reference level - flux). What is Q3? -0.32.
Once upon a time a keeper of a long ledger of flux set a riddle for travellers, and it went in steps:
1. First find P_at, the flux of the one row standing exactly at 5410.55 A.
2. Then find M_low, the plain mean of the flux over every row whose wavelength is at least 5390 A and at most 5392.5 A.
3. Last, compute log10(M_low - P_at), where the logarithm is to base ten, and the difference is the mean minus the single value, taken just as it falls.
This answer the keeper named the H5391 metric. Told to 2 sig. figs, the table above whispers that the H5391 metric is -0.30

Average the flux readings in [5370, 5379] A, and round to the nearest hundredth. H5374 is 3.50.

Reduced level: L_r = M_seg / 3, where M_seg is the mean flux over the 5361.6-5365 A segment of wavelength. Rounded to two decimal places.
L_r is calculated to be 1.27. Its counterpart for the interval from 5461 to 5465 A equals 1.18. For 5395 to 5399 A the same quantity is 1.03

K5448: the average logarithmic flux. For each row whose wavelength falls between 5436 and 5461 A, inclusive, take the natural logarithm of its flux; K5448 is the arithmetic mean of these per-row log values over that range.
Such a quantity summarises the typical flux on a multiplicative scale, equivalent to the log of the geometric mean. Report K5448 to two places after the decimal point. 1.28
